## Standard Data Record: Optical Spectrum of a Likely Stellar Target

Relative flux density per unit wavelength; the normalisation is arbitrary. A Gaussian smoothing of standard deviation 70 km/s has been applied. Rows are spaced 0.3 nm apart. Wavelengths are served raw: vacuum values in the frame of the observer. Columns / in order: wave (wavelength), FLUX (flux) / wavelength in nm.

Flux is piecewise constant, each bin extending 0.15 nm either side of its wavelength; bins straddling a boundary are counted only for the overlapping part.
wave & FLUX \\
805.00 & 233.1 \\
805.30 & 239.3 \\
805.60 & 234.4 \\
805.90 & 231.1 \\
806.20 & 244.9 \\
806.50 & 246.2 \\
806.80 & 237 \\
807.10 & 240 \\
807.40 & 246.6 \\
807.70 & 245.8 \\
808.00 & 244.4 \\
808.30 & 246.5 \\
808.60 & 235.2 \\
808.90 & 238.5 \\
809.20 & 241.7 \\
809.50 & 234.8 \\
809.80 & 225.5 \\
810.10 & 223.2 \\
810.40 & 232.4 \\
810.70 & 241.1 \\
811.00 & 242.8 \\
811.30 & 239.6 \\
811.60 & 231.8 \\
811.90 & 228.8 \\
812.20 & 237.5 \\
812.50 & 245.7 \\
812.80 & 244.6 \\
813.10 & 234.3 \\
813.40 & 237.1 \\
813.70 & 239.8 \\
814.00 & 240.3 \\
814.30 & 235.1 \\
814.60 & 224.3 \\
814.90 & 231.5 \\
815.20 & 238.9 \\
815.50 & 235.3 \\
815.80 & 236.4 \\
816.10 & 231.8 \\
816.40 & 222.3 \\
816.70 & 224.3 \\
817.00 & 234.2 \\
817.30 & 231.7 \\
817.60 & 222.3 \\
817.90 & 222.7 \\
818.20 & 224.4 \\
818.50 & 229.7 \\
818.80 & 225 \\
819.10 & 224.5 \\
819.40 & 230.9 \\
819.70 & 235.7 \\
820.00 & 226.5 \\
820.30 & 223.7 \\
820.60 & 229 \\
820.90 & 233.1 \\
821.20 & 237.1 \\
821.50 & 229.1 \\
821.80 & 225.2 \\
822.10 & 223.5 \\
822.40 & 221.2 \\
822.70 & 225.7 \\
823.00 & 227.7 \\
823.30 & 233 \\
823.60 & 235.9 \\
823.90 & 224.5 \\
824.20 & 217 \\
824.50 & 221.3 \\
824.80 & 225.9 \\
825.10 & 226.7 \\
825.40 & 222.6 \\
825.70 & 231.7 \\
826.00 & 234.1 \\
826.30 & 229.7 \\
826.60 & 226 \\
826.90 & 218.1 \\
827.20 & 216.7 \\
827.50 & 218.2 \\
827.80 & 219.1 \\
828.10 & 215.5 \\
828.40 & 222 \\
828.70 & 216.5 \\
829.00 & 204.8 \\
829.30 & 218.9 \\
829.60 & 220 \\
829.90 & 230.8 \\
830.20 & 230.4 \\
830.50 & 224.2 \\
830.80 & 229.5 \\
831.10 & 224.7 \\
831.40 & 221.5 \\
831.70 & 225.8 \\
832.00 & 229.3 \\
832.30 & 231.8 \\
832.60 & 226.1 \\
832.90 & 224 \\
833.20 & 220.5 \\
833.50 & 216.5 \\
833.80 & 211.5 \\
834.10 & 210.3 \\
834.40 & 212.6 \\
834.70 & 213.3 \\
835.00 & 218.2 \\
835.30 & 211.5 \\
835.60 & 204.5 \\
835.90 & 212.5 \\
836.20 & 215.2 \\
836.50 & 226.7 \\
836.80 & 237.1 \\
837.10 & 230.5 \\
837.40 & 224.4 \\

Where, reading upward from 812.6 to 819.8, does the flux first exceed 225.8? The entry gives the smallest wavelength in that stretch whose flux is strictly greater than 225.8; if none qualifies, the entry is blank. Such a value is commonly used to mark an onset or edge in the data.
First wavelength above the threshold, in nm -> 812.80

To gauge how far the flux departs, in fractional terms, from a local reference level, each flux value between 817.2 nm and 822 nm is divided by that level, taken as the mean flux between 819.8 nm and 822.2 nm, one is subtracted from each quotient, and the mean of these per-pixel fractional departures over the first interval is 0.00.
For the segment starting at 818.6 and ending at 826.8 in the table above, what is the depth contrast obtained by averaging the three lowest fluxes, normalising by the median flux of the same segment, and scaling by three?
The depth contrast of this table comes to 2.912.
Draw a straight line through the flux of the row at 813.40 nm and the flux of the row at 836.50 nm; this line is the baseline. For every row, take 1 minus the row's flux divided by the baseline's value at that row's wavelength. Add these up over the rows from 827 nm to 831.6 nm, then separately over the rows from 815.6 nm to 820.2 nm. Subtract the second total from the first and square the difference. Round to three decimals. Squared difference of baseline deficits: 0.023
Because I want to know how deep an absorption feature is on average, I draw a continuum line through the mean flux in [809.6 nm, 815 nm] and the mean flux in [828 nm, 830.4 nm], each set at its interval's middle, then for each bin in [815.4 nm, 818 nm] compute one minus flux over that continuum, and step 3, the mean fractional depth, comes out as 0.010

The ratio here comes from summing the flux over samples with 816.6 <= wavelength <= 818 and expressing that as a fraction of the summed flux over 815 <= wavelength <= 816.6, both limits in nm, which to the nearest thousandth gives 0.975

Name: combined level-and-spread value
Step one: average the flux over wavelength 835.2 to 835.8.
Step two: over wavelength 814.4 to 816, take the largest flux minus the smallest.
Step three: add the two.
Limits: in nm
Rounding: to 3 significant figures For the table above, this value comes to 223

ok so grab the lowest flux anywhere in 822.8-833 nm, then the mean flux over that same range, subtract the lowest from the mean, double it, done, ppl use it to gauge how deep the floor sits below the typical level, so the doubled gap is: 38.9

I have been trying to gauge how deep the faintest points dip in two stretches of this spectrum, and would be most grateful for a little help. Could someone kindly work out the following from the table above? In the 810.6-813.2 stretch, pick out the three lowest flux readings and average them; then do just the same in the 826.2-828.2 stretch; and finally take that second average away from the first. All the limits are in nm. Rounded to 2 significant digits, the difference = 15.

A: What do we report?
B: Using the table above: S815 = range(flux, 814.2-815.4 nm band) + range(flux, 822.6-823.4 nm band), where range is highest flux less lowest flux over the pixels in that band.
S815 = 21.9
